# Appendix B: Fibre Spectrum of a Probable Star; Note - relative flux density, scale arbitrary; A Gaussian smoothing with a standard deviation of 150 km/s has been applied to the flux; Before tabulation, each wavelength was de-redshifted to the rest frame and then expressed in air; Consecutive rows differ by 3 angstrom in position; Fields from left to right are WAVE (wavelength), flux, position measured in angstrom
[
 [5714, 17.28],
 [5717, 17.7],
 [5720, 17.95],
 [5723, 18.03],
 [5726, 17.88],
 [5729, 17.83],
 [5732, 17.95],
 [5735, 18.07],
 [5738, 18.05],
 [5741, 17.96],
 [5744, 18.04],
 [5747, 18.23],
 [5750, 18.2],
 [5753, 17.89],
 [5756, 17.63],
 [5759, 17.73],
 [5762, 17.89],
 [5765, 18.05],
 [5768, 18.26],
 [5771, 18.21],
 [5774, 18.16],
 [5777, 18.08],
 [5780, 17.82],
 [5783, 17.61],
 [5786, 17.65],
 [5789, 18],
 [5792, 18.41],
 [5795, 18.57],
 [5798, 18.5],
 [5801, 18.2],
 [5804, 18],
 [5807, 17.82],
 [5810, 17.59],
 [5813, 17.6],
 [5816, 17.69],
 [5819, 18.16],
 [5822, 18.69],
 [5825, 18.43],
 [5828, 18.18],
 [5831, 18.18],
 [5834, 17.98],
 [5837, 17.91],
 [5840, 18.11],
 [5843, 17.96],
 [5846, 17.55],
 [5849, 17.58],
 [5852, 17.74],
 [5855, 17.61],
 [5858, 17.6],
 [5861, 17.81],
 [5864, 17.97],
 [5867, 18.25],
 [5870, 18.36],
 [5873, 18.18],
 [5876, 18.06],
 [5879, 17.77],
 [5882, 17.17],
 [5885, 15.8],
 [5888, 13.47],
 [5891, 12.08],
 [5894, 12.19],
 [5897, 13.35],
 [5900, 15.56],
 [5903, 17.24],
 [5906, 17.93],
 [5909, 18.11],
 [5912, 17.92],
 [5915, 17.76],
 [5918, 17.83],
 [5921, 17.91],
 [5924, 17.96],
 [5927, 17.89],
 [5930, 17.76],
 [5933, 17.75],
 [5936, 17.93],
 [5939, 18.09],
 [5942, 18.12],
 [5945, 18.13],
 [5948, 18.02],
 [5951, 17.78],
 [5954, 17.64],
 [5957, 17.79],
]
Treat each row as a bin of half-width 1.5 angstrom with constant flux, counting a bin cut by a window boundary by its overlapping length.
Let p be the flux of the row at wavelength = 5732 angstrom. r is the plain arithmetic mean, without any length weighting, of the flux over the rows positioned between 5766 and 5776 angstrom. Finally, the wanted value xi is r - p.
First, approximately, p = 17.95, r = 18.2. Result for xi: 0.3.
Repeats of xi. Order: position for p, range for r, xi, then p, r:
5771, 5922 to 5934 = -0.4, 18.21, 17.8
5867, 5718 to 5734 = -0.3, 18.25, 17.9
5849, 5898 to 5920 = -0.1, 17.58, 17.5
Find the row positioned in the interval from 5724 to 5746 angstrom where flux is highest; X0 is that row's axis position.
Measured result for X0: 5735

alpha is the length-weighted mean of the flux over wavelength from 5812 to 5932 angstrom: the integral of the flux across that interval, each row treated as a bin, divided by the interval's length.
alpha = 17.3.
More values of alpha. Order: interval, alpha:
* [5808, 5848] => 18.0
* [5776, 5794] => 17.9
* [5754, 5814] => 18.0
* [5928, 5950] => 18.0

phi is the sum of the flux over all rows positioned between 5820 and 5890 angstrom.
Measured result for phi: 406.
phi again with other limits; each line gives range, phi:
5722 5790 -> 413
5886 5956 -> 388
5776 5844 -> 415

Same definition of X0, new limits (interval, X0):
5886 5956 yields 5945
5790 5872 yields 5822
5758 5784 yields 5768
